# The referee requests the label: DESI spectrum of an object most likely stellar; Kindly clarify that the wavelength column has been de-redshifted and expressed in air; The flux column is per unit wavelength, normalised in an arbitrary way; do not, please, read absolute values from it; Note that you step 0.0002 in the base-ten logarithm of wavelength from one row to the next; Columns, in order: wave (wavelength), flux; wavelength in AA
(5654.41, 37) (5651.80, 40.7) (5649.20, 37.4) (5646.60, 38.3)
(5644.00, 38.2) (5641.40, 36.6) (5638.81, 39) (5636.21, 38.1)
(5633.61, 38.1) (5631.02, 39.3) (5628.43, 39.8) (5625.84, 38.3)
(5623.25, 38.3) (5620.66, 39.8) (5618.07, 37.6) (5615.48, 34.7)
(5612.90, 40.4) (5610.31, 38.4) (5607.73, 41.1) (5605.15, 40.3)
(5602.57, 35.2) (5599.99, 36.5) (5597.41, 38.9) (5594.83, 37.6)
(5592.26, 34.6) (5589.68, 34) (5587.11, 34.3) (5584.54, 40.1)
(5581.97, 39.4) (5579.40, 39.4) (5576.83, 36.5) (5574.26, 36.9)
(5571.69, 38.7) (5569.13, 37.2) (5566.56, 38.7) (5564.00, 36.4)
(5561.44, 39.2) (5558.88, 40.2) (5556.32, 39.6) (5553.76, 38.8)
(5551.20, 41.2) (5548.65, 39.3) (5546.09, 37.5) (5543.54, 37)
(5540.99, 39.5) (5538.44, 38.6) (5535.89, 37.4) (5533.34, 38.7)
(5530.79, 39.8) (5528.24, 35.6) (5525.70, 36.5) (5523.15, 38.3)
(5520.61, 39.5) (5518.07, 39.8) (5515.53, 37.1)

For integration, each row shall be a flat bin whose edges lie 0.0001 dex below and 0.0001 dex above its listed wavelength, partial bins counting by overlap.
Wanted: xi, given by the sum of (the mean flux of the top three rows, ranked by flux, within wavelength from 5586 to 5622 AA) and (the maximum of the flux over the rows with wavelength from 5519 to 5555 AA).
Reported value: 81.8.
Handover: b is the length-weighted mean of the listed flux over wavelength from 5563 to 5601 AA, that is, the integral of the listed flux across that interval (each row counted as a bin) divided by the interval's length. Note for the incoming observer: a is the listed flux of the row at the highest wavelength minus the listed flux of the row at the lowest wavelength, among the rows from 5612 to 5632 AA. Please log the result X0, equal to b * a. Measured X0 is -41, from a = -1.1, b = 37.3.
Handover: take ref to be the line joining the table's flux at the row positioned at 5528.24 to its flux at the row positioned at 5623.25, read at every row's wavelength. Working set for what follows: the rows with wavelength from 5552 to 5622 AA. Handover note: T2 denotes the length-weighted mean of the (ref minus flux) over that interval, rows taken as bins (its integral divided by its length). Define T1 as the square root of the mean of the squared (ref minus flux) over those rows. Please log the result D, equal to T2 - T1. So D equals -3.0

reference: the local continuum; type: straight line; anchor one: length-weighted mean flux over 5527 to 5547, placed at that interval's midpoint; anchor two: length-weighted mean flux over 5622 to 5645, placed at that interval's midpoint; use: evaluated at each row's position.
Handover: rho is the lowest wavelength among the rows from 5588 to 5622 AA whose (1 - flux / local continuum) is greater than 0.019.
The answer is 5589.68 AA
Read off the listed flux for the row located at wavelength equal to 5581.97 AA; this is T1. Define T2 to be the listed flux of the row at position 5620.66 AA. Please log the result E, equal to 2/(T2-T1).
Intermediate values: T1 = 39.4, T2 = 39.8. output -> 5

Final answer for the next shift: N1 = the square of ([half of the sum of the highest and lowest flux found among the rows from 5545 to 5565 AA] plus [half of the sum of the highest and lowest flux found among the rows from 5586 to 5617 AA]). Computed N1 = 5829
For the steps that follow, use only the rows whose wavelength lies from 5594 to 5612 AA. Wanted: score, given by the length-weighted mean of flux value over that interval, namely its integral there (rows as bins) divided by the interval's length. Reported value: 38.3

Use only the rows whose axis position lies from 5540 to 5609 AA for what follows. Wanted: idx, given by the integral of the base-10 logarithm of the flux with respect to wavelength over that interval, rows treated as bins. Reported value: 109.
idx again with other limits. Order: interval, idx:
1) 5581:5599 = 28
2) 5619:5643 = 38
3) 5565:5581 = 25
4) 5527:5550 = 36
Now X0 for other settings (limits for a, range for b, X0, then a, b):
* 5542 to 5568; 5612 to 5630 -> 65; 1.7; 38.4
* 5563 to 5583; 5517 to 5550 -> 115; 3.0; 38.3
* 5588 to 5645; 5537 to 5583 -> 162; 4.2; 38.6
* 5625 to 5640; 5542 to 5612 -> 27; 0.7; 38.1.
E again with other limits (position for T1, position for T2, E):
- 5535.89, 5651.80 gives 1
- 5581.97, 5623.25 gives -2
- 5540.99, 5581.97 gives -20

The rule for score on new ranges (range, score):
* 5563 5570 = 37.5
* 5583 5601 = 36.6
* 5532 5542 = 38.5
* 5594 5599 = 38.2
